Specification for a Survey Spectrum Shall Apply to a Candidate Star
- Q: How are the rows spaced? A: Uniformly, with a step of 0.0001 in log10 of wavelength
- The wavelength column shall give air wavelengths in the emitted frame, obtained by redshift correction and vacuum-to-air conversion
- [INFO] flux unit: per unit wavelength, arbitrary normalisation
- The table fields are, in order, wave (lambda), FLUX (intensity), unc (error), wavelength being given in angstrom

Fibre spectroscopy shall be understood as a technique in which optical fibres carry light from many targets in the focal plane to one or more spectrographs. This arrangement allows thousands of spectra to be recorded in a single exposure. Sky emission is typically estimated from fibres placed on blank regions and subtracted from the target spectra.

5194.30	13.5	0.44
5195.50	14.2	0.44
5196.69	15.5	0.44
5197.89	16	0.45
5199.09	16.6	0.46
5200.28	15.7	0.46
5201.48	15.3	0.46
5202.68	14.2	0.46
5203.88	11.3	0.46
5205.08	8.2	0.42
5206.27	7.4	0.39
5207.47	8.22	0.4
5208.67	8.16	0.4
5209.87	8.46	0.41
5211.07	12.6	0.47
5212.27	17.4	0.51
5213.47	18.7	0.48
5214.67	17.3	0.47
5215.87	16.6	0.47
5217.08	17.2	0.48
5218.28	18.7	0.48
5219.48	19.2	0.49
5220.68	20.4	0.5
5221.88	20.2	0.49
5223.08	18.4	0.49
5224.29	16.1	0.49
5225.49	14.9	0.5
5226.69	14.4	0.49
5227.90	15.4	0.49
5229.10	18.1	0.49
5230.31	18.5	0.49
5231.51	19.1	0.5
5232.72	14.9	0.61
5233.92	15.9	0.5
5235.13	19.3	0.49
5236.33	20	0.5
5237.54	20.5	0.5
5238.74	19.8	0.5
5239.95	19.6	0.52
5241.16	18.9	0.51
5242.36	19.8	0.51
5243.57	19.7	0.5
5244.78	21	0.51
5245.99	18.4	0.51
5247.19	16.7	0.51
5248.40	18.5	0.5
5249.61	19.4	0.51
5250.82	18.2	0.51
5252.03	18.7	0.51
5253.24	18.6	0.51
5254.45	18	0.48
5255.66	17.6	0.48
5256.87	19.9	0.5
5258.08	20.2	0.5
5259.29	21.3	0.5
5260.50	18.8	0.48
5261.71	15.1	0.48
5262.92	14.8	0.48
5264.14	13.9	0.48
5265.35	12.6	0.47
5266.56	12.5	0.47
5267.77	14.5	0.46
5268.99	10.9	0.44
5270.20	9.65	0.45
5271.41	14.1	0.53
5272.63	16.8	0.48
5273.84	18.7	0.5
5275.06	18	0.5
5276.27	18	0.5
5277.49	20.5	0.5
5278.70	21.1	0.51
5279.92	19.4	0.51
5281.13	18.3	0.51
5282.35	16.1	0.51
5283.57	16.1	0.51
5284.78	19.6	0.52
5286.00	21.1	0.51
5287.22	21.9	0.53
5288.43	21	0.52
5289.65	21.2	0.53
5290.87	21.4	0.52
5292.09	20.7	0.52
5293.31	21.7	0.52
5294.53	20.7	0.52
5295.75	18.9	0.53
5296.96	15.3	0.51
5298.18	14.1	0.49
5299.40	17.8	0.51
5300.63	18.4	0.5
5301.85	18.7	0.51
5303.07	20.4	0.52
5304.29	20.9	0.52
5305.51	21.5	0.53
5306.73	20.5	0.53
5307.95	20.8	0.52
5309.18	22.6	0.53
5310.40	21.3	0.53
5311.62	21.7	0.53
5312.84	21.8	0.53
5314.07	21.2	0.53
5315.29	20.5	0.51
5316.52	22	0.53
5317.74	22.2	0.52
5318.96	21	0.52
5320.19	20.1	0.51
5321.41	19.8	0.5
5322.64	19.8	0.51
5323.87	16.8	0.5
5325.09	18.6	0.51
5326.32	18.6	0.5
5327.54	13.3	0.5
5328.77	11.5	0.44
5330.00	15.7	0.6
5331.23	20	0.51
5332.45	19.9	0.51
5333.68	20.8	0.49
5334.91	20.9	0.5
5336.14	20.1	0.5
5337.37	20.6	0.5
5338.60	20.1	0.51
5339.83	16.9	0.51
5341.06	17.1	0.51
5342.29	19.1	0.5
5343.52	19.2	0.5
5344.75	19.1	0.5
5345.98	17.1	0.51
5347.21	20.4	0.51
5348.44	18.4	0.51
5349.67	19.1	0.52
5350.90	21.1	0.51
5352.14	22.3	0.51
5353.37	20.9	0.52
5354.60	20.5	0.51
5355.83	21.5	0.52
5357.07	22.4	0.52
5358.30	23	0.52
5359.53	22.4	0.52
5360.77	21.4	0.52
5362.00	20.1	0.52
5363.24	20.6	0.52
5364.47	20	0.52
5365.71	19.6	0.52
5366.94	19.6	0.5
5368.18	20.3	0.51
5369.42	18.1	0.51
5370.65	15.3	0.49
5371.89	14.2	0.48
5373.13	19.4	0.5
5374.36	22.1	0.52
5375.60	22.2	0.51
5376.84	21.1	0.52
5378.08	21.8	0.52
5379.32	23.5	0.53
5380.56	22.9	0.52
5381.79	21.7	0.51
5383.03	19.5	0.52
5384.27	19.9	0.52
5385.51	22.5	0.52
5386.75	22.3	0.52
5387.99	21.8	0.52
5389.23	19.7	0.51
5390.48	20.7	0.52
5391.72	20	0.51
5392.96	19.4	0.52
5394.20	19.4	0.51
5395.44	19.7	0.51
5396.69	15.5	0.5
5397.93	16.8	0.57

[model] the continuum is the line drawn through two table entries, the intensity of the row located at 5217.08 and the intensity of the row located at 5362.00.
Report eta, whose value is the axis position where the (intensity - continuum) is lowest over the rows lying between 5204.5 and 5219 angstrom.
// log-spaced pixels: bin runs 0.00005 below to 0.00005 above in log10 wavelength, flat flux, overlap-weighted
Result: 5206.27 angstrom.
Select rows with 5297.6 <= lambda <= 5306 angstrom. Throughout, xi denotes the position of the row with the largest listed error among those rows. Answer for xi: 5305.51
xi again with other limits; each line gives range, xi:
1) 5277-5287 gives 5284.78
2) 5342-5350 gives 5349.67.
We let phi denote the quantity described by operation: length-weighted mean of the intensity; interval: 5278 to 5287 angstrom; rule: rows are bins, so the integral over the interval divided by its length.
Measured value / 19.0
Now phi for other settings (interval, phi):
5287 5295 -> 21.2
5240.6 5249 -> 19.0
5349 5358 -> 21.2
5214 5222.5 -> 18.5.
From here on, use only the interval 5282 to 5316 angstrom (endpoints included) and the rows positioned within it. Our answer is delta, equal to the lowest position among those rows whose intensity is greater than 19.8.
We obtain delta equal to 5286.00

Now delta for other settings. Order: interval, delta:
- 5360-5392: 5360.77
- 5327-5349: 5331.23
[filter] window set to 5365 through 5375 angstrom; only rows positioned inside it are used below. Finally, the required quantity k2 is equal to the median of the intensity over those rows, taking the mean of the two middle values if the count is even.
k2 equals 19.5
